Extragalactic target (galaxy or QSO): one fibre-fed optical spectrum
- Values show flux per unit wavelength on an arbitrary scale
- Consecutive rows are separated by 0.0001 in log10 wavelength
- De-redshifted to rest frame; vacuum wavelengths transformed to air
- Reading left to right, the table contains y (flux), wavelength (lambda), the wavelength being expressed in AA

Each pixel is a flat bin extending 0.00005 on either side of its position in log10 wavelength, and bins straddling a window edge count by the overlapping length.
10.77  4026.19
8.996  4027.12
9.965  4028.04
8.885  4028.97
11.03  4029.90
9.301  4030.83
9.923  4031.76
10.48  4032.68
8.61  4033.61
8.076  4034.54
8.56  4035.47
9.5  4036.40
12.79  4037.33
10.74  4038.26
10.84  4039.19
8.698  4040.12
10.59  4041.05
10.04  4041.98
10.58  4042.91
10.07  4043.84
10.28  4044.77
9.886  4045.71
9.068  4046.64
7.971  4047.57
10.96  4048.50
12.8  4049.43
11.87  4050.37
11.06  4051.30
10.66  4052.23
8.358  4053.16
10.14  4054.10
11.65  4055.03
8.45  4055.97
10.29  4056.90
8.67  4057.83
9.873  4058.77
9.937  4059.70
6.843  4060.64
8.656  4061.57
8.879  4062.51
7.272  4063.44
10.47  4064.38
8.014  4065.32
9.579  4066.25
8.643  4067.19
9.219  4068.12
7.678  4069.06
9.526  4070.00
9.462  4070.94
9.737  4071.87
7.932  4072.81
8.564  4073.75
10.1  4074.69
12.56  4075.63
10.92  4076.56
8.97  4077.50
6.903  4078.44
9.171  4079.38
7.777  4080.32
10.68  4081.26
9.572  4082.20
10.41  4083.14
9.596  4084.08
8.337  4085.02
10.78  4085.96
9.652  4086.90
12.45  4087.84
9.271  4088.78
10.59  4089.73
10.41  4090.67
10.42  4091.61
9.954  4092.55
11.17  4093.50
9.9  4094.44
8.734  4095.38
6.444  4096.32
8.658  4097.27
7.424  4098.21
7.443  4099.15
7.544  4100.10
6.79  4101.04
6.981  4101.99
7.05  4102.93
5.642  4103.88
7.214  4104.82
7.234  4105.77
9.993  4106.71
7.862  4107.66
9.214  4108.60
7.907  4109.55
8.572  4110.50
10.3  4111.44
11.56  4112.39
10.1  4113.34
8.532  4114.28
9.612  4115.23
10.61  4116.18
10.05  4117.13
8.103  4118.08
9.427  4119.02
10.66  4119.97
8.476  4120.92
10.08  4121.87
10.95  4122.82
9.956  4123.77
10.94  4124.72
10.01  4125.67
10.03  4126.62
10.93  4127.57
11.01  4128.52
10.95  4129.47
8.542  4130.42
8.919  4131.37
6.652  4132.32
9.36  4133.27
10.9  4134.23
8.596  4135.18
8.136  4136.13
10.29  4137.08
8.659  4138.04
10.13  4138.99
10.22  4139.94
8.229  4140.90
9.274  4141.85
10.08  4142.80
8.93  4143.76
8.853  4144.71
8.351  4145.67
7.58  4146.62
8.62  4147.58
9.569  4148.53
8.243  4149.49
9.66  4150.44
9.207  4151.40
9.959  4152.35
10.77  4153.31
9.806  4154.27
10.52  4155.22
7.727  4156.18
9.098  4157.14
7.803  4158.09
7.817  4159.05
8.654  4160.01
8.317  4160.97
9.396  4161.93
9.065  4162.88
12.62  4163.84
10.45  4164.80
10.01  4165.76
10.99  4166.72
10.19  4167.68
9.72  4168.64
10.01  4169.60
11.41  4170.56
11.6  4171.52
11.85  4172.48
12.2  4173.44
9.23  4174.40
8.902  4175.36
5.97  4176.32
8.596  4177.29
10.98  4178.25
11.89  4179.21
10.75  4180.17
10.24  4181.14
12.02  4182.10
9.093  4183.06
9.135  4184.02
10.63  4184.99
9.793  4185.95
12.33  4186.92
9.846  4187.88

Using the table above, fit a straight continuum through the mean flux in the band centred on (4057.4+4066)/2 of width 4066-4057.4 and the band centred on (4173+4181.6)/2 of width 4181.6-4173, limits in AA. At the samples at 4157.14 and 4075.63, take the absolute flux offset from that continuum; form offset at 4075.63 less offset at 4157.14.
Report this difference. 3.1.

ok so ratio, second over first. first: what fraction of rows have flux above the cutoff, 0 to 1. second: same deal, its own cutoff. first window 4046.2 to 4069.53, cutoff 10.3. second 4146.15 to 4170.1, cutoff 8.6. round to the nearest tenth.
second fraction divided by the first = 2.7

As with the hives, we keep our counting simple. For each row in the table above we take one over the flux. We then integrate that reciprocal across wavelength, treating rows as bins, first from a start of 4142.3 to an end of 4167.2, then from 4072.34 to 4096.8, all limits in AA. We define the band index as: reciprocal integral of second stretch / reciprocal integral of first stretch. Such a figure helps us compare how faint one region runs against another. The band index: 0.96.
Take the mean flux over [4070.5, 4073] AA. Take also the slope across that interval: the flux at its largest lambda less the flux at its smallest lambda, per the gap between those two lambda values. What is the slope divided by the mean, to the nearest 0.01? -0.09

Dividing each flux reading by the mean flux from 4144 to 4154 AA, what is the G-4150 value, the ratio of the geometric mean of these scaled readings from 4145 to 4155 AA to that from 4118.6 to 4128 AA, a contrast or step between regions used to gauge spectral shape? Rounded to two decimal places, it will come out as 0.90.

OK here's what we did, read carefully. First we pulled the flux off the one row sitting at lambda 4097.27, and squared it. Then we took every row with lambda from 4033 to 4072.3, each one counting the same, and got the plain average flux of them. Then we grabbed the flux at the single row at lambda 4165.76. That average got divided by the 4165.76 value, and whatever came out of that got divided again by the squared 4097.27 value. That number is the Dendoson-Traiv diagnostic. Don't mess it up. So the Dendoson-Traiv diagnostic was 0.0129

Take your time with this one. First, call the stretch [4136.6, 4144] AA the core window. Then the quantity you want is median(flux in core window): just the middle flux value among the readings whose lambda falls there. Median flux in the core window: 9.7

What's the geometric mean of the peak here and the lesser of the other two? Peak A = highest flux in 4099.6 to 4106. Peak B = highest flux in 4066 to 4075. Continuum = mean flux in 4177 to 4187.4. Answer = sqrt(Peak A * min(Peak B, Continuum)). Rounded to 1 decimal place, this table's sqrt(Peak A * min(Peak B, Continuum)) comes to 8.7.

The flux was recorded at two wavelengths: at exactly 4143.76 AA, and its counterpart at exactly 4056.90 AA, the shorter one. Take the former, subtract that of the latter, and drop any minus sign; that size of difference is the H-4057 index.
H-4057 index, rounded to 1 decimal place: 1.4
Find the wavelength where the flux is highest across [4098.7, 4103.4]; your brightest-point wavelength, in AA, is 4100.10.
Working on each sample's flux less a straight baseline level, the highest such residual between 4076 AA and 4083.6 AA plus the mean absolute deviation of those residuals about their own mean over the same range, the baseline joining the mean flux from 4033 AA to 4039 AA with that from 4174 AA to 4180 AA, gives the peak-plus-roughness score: 2.4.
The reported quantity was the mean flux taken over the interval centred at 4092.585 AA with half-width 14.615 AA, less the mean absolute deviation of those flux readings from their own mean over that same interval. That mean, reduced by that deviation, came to 7.4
